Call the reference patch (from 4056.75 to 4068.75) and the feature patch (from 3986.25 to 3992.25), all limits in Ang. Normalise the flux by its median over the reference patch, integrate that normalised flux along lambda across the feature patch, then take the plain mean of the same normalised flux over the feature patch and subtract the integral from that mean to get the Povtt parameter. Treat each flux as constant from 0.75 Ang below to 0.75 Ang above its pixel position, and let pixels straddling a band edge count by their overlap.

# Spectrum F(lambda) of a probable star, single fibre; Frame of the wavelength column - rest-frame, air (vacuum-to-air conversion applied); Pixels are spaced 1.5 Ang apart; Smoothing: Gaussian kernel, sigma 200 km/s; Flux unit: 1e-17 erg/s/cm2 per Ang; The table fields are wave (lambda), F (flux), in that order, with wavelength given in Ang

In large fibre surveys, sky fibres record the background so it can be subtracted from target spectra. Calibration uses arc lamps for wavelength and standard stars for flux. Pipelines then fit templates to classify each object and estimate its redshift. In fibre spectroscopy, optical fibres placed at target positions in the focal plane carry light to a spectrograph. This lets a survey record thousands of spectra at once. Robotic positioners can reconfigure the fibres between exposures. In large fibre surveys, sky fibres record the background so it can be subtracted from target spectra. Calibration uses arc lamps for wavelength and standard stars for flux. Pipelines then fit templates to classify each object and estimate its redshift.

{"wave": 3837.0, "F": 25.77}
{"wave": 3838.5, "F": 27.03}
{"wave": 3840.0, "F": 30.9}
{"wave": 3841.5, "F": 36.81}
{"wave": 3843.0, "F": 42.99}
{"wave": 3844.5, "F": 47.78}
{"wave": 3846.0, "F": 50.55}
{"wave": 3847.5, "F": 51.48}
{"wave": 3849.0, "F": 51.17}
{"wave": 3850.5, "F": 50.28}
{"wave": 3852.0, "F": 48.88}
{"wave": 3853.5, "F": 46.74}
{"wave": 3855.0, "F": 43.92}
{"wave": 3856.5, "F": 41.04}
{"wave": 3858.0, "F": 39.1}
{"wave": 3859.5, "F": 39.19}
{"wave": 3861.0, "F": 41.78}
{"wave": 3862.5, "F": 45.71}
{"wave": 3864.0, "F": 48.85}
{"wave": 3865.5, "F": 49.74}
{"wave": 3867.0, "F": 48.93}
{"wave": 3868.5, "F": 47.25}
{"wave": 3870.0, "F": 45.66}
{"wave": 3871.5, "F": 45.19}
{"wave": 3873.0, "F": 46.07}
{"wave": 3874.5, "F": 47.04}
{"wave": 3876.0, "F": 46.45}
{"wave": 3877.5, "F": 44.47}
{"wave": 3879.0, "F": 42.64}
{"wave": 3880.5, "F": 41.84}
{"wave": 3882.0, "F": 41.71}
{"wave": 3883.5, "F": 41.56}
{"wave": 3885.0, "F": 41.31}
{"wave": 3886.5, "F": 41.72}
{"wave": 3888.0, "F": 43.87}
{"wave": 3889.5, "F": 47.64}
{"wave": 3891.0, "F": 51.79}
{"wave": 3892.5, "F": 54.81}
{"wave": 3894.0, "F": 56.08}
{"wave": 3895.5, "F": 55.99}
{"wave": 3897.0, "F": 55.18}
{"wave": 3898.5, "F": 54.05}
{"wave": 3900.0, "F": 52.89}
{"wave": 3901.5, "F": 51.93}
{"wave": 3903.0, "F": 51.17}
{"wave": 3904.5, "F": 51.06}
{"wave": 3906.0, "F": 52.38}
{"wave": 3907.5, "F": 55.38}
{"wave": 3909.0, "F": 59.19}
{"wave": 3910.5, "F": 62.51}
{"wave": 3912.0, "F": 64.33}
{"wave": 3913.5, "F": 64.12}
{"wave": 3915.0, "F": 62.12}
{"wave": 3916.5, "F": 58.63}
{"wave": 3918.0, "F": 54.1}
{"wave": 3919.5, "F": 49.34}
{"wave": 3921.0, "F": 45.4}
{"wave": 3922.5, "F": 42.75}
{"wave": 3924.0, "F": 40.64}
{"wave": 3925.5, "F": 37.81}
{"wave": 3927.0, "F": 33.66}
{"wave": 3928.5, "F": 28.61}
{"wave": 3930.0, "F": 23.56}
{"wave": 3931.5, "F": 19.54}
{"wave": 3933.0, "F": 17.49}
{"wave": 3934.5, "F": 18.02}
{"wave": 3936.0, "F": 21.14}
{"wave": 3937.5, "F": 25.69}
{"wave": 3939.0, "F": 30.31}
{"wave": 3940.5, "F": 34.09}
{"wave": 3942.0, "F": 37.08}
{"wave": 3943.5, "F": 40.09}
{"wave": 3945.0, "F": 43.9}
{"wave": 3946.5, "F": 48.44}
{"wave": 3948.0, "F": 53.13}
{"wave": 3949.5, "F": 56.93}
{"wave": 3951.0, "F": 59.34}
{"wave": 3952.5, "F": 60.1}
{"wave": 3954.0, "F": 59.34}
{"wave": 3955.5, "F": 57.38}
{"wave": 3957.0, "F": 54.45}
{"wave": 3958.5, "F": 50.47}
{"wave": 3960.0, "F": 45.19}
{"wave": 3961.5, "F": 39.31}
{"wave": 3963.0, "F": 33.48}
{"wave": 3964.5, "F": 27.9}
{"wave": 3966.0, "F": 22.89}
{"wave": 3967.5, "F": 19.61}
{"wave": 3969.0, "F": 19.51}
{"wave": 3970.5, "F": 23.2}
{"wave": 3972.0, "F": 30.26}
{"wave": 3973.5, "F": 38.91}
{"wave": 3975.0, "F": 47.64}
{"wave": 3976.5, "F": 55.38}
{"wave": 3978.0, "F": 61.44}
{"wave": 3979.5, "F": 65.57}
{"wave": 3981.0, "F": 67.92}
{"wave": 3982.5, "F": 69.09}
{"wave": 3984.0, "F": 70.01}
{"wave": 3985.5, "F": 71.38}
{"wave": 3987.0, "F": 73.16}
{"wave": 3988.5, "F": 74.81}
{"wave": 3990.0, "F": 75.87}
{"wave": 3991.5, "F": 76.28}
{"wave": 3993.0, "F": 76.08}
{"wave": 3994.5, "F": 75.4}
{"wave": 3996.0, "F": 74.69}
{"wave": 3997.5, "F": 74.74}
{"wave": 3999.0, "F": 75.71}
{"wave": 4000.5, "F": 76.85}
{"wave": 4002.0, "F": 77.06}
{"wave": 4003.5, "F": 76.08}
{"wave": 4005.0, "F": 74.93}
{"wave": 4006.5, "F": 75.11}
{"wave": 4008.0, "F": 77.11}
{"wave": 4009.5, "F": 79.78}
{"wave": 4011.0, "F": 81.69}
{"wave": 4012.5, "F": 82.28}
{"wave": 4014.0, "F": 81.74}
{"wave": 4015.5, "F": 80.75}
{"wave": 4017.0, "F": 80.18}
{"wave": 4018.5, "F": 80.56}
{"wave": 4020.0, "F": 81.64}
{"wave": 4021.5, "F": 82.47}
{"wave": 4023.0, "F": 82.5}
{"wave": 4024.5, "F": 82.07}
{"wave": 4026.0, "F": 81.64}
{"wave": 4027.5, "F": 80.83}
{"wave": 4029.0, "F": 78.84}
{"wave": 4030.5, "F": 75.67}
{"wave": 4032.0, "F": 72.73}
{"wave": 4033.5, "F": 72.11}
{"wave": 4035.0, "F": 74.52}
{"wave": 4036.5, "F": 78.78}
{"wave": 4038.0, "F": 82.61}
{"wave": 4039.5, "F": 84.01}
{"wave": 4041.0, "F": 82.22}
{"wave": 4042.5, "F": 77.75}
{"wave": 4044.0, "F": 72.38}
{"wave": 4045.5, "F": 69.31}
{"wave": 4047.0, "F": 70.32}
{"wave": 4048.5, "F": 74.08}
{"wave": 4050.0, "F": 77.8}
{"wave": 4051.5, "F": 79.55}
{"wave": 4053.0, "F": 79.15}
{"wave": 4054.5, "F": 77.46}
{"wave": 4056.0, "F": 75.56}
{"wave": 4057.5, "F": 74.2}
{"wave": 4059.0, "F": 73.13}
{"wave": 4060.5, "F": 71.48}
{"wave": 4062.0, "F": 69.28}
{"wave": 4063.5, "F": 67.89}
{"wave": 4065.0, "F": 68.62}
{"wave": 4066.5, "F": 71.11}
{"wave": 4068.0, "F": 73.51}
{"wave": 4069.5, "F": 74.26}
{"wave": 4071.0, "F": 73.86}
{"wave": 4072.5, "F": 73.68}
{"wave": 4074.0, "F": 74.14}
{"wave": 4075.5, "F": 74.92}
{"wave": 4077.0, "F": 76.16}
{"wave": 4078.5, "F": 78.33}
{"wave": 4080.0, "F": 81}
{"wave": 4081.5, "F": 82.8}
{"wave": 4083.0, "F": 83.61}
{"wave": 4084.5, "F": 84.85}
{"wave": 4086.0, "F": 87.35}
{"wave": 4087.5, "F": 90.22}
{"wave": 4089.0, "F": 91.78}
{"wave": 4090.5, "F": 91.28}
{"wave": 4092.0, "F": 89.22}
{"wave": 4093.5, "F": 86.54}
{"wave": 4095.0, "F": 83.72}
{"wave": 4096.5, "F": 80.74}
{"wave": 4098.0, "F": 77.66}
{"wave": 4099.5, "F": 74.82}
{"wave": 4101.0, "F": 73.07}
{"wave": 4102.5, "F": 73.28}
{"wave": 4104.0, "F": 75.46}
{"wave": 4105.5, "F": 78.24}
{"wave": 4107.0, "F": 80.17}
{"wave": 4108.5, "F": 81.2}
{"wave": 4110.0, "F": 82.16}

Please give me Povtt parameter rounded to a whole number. -5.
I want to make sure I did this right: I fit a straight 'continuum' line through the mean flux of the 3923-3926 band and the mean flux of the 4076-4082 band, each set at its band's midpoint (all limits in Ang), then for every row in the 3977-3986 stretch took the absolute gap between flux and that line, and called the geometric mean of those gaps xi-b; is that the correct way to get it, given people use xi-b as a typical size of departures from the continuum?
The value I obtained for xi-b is 13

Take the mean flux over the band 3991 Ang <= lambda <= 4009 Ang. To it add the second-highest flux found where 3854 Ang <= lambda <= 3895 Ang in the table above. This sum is 131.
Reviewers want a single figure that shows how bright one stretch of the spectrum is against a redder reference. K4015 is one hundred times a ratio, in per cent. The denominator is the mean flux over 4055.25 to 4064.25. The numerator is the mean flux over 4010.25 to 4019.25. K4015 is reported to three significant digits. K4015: 113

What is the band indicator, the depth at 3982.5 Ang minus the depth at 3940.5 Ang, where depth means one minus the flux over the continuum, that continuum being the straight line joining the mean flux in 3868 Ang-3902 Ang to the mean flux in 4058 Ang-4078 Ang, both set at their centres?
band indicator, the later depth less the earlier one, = -0.52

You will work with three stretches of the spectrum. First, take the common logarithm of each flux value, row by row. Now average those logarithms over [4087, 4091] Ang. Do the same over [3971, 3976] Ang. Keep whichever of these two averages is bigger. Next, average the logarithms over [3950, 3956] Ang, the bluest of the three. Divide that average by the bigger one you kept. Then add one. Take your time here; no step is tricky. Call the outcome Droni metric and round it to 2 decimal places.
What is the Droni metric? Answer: 1.90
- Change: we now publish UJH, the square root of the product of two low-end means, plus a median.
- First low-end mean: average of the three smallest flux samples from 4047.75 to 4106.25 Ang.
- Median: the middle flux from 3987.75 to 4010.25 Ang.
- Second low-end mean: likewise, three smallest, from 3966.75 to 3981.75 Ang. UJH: 114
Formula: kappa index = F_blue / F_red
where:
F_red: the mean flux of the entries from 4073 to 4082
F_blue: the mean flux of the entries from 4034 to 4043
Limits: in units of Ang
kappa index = 1.0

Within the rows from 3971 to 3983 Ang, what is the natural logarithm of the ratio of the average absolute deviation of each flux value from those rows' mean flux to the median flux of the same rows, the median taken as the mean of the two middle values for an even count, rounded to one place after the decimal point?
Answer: -1.6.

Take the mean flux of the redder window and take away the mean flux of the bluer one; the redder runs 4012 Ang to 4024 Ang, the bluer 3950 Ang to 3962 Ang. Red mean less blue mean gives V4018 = 28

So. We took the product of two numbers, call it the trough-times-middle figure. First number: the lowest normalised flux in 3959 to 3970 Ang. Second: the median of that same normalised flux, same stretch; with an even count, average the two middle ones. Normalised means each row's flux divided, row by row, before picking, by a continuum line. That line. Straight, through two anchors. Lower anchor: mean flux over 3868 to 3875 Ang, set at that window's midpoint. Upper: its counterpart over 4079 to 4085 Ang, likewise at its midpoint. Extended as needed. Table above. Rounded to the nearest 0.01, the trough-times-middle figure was 0.14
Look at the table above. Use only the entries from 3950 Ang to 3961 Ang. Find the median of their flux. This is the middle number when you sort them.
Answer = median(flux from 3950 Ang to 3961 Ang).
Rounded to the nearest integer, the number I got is 57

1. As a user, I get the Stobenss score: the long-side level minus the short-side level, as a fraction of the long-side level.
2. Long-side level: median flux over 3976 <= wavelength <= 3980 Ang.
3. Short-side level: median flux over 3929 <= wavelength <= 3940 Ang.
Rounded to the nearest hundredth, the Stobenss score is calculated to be 0.66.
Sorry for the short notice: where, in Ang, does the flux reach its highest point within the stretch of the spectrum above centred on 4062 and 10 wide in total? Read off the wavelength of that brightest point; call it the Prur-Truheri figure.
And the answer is 4057.5 Ang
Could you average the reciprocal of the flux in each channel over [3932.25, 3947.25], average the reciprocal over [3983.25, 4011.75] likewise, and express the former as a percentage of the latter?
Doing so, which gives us 269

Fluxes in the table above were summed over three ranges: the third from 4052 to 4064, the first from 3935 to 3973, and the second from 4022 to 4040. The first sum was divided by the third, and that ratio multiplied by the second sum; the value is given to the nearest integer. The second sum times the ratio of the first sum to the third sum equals 1598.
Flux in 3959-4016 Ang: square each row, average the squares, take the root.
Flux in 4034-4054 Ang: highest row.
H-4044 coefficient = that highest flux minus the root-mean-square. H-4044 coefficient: 19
